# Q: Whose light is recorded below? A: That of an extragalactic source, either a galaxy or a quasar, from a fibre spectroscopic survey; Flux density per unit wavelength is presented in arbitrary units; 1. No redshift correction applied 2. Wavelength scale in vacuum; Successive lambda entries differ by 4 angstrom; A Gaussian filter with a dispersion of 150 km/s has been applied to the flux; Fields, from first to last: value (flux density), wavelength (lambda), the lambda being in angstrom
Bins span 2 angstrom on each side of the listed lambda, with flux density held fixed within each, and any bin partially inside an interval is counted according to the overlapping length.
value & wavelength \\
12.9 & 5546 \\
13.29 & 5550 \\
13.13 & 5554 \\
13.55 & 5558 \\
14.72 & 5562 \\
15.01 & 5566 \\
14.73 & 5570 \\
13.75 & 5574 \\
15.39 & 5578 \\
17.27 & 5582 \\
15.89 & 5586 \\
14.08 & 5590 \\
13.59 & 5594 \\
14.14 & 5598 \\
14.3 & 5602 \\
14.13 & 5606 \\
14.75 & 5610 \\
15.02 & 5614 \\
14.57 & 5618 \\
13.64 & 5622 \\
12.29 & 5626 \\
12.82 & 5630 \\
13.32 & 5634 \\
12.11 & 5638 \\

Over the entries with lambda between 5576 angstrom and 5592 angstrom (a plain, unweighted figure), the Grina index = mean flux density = 15.7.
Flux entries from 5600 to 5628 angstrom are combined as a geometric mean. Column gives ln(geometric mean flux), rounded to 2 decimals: 2.64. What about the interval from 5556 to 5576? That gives 2.66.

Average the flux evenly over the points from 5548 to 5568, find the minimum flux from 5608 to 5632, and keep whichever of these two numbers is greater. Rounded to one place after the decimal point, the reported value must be 13.9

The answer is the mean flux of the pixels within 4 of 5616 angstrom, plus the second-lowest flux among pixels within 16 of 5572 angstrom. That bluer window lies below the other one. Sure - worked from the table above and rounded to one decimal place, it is 28.5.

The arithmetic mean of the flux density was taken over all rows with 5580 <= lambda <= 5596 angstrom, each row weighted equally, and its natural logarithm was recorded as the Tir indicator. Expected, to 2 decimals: 2.72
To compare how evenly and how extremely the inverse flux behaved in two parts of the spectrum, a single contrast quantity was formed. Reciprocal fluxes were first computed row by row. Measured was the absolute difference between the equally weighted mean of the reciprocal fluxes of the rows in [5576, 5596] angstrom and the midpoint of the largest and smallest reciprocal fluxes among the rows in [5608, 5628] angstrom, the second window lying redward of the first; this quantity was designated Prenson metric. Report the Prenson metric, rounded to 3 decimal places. 0.008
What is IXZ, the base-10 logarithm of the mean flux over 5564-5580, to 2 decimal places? 1.17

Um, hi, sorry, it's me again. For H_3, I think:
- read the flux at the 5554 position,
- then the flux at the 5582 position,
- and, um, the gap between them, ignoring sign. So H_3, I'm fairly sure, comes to 4.1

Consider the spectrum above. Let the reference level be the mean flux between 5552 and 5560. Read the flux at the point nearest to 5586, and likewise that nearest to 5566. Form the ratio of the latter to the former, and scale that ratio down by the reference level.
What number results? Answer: 0.0708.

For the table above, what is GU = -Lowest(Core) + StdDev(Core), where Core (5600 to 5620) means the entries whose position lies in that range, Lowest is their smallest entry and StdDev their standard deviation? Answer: -13.8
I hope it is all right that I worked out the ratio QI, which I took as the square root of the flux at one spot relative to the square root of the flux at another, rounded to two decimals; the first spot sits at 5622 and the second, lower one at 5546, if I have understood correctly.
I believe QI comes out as 1.03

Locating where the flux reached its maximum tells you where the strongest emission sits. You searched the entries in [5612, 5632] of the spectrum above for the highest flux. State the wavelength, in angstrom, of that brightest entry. 5614 angstrom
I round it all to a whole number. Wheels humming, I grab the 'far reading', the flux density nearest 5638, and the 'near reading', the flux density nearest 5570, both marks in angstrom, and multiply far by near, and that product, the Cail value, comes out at 178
